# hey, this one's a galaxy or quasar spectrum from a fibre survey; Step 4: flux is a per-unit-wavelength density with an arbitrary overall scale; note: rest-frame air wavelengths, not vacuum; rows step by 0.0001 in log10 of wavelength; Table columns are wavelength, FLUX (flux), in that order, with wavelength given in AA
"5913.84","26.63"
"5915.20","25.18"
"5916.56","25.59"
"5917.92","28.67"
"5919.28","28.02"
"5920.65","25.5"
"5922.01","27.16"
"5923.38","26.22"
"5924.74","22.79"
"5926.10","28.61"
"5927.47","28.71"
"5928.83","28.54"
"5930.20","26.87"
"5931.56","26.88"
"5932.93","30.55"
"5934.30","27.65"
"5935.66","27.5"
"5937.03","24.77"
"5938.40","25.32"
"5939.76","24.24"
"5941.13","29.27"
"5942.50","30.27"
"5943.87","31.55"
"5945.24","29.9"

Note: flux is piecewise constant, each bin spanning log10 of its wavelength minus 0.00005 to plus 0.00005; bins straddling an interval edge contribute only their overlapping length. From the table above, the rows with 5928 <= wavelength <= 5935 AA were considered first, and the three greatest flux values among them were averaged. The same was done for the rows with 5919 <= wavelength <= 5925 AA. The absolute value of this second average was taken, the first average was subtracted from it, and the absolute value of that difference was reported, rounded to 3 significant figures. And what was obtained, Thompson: 1.78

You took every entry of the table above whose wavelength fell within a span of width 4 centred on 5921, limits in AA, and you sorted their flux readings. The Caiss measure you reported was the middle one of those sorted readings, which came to 27.2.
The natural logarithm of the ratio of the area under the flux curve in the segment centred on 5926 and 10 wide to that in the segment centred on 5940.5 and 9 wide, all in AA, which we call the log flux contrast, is 0.1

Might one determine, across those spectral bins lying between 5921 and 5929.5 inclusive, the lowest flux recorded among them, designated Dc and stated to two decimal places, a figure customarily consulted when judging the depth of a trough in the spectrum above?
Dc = 22.79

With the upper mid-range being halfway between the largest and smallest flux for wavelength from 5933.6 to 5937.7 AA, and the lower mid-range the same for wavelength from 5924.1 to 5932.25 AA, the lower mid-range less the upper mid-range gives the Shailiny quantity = -0.5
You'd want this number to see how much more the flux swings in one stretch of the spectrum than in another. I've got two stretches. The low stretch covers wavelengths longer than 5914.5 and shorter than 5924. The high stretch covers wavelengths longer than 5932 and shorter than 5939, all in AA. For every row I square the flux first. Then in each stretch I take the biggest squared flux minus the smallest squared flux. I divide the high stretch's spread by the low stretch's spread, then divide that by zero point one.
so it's 17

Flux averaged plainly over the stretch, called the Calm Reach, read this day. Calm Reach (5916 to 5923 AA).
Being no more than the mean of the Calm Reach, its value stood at 27.0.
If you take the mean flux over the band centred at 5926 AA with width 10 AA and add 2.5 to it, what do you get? 29.5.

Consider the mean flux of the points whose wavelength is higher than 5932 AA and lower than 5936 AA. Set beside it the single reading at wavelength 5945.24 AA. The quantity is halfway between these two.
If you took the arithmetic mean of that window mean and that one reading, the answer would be 29.2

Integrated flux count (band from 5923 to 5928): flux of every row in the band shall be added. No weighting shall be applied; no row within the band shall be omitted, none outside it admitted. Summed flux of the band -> 106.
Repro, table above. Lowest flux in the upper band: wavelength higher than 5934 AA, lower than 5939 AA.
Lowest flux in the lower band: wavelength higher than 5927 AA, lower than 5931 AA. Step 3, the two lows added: 51.6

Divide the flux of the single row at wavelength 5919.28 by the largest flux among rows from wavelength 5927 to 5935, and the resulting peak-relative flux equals 0.92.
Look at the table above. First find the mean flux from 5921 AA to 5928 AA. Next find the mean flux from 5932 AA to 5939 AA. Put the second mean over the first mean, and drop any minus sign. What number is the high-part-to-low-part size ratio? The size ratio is 1.02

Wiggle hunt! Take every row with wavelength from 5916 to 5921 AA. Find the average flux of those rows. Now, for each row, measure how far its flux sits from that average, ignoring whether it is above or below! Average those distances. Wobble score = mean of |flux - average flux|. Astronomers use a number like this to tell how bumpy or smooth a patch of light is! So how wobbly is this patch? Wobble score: 1.4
